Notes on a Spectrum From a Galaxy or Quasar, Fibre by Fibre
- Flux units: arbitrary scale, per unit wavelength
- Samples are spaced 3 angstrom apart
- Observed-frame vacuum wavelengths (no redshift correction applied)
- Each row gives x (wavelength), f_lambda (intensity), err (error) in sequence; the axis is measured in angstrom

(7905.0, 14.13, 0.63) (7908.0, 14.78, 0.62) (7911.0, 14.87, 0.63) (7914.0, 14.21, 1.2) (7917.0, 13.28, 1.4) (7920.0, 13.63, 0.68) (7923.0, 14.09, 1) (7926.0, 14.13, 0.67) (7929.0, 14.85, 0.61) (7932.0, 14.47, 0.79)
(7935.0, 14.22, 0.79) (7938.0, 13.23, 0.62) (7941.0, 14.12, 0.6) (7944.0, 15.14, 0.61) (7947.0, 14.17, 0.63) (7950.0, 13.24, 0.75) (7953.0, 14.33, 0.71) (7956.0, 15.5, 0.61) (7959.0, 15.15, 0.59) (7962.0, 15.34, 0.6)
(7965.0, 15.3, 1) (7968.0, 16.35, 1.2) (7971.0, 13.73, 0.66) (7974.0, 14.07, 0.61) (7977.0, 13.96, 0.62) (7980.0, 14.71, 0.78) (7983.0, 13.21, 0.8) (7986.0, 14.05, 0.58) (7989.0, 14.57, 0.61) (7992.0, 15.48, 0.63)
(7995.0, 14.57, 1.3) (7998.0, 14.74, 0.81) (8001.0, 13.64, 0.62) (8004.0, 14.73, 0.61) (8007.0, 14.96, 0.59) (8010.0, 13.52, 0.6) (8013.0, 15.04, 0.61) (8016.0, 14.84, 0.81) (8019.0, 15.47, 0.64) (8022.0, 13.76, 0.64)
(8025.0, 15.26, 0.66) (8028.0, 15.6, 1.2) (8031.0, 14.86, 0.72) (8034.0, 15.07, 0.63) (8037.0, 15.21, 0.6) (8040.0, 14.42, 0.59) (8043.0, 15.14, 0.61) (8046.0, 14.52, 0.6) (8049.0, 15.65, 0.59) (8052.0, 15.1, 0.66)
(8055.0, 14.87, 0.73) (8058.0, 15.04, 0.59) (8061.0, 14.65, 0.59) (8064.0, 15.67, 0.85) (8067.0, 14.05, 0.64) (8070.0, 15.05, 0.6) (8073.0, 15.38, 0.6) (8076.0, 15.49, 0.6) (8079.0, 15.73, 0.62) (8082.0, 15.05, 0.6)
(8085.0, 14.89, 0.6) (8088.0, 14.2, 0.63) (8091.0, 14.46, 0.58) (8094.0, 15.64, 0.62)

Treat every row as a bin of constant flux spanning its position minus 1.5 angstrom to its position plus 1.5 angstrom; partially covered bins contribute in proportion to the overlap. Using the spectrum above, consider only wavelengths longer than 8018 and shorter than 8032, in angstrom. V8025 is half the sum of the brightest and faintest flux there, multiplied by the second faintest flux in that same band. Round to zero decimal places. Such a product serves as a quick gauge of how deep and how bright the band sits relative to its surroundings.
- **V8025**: 218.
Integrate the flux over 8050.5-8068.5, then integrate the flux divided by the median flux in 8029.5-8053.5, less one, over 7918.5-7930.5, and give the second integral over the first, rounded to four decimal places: -0.0027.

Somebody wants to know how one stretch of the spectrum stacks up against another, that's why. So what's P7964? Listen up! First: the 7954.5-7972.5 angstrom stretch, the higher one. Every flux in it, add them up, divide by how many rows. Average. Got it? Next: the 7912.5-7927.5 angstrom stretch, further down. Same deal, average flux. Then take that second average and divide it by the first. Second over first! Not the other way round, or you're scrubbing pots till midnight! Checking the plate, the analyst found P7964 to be 0.91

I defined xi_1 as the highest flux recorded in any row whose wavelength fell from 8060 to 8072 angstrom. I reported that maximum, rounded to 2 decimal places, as 15.67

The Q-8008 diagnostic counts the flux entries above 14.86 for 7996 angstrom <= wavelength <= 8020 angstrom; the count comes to 3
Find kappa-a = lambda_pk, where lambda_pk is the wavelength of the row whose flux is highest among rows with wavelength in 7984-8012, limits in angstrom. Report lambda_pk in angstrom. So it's 7992.0 angstrom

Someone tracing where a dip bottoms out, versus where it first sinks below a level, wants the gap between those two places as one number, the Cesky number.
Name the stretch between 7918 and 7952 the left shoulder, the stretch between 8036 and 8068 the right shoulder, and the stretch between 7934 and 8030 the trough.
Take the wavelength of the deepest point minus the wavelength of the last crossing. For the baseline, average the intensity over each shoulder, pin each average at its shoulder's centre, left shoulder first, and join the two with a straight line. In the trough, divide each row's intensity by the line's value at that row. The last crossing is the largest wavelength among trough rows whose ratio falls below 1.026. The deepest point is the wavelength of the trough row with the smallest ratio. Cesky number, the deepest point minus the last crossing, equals -39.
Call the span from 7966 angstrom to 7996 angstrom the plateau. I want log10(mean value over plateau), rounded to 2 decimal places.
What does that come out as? 1.16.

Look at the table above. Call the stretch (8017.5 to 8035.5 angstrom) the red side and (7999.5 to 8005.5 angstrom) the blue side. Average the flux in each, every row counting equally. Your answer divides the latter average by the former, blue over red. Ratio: 0.95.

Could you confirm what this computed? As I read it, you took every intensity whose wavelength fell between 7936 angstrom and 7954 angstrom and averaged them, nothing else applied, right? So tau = 14.0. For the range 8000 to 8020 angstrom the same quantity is 14.6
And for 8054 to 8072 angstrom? 14.9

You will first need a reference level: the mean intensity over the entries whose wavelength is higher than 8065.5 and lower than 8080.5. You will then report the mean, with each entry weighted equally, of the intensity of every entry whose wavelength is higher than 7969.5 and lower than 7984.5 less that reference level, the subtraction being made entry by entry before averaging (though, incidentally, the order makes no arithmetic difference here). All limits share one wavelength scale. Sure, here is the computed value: -1.2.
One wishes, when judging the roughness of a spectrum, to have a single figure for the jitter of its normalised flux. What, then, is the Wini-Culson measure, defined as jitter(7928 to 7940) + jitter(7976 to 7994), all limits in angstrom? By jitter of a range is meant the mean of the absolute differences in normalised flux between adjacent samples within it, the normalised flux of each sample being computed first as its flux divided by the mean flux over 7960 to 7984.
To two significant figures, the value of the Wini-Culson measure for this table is 0.099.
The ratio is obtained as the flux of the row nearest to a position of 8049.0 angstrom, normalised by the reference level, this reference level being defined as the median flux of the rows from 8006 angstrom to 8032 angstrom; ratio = 1.05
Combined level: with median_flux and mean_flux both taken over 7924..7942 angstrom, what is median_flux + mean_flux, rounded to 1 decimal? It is 28.3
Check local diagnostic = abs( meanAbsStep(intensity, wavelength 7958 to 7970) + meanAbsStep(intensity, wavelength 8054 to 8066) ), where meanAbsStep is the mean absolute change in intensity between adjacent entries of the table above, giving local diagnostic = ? 1.0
